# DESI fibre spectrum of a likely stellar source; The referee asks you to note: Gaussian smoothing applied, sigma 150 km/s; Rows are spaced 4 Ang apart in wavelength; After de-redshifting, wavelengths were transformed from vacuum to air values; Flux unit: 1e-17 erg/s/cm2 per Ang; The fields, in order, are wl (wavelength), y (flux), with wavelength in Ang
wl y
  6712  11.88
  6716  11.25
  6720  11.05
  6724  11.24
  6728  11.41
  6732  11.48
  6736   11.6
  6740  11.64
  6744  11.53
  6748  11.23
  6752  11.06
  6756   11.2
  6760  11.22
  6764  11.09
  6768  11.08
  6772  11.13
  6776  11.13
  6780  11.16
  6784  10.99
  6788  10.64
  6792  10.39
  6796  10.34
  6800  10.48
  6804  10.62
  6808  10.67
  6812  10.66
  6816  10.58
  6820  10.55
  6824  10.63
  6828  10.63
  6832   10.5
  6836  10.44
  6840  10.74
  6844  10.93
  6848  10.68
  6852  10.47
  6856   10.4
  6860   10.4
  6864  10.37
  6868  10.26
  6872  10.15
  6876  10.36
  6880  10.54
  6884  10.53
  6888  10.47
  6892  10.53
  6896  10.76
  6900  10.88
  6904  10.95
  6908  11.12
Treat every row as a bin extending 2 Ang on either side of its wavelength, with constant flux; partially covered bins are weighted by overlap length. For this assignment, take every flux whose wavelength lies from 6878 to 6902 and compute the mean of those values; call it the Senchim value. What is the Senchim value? 10.6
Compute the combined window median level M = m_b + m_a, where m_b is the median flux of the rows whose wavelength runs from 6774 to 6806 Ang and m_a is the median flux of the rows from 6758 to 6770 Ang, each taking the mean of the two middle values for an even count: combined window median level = 21.7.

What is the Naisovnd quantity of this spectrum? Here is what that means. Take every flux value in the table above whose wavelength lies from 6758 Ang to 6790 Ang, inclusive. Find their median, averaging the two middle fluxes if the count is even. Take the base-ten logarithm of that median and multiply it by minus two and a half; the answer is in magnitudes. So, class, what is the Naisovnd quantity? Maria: -2.61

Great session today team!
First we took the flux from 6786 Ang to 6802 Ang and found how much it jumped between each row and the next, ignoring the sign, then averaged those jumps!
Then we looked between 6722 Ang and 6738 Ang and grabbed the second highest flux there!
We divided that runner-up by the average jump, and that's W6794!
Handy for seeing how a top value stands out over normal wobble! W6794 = 78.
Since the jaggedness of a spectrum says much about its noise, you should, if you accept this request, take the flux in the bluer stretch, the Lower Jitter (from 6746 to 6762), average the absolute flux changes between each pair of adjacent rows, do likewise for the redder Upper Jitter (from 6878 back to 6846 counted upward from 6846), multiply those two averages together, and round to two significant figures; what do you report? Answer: 0.012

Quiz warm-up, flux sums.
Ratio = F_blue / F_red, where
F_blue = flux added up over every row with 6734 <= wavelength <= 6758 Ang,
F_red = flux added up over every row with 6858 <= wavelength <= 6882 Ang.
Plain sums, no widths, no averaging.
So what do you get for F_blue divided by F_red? 1.10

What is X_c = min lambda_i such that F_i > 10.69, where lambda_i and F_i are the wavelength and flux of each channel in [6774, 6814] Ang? 6776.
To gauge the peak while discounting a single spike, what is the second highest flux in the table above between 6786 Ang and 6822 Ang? 10.66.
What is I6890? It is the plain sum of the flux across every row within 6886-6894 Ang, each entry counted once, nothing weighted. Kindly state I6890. 21.0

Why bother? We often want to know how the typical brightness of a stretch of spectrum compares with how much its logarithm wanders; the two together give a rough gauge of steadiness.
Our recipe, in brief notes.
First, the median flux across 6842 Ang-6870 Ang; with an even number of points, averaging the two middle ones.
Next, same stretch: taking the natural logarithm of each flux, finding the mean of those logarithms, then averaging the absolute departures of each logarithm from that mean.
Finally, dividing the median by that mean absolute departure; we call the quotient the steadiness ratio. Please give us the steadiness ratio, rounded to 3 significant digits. 636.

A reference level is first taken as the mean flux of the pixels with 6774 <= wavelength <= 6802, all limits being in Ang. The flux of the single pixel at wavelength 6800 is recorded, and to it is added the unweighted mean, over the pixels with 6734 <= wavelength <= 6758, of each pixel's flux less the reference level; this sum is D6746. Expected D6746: 11.1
